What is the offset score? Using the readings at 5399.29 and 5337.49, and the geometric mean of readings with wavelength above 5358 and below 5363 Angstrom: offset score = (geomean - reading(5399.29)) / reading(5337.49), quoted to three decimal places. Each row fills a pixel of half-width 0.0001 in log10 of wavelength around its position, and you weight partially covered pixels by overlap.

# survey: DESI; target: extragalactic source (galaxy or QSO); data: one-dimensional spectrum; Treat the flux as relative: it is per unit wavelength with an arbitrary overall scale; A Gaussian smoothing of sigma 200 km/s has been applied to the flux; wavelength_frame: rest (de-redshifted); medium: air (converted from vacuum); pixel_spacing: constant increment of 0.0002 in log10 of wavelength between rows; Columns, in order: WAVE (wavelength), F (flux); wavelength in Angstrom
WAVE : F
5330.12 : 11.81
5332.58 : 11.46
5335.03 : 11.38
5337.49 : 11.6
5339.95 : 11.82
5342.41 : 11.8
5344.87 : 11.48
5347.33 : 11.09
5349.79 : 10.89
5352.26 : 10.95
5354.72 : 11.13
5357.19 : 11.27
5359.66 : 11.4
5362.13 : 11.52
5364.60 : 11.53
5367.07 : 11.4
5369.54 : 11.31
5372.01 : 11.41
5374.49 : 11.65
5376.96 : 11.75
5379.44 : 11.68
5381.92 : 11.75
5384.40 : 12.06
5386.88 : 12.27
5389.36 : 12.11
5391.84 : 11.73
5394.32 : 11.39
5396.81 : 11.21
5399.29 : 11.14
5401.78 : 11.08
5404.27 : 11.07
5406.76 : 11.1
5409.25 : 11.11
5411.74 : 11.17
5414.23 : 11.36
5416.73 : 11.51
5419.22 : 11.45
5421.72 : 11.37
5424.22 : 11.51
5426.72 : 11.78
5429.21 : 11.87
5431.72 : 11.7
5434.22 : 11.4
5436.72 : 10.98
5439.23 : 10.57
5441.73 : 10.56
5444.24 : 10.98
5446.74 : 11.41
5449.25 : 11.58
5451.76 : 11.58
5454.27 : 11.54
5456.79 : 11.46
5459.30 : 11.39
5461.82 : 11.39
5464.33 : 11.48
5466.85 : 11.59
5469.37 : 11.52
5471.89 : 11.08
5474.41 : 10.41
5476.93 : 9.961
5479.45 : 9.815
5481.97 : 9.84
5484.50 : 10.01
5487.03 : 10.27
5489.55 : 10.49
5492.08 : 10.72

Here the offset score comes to 0.028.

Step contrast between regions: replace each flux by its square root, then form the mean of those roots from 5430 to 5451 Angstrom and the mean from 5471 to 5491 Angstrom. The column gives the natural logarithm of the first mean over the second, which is 0.04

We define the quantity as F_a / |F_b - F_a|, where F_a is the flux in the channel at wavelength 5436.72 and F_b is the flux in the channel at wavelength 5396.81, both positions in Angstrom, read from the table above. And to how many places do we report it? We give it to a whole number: 48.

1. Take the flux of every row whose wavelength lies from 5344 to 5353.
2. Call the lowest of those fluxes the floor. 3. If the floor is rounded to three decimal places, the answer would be 10.890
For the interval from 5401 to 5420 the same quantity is 11.070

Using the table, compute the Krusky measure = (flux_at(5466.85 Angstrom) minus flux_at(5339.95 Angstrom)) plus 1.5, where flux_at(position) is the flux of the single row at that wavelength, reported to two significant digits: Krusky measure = 1.3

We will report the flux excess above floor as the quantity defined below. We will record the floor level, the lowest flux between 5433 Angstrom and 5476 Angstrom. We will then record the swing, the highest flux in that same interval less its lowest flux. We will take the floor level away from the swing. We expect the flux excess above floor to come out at -9.23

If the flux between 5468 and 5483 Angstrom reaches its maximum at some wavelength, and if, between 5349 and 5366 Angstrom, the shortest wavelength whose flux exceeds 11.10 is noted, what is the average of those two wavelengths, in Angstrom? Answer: 5412.0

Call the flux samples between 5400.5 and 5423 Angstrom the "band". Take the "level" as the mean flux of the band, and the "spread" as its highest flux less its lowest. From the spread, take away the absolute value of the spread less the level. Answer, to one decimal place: -10.4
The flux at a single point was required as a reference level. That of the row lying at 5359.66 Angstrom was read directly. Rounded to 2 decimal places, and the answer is 11.40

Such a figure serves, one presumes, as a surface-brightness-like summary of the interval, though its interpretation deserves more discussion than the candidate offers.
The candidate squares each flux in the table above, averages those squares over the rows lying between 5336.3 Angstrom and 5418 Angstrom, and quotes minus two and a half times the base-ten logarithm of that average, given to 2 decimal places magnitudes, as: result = -5.29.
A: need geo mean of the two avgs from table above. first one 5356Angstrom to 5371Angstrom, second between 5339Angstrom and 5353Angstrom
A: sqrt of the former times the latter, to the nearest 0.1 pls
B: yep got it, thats 11.4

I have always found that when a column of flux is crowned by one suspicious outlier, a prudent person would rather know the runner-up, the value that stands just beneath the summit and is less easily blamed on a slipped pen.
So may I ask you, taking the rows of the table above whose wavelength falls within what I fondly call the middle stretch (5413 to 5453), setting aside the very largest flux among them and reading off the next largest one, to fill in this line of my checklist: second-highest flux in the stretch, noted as 11.78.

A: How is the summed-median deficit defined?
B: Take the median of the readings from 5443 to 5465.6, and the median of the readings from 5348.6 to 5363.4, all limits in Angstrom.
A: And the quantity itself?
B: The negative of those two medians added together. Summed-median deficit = -22.7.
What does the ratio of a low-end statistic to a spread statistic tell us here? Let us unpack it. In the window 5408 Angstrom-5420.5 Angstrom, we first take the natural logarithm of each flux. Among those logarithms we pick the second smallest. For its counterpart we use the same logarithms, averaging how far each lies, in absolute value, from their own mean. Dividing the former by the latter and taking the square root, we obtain 14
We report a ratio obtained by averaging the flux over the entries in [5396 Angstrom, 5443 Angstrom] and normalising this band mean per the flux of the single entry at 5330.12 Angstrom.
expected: 0.95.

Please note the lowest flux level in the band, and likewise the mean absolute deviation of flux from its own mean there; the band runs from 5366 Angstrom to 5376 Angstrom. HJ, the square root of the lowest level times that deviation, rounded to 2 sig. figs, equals 1.1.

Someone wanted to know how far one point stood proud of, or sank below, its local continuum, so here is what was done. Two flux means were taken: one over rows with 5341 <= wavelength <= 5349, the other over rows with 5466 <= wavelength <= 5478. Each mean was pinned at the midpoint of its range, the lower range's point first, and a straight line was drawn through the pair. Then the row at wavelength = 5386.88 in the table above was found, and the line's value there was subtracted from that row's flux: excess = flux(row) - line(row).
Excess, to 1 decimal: 1.0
